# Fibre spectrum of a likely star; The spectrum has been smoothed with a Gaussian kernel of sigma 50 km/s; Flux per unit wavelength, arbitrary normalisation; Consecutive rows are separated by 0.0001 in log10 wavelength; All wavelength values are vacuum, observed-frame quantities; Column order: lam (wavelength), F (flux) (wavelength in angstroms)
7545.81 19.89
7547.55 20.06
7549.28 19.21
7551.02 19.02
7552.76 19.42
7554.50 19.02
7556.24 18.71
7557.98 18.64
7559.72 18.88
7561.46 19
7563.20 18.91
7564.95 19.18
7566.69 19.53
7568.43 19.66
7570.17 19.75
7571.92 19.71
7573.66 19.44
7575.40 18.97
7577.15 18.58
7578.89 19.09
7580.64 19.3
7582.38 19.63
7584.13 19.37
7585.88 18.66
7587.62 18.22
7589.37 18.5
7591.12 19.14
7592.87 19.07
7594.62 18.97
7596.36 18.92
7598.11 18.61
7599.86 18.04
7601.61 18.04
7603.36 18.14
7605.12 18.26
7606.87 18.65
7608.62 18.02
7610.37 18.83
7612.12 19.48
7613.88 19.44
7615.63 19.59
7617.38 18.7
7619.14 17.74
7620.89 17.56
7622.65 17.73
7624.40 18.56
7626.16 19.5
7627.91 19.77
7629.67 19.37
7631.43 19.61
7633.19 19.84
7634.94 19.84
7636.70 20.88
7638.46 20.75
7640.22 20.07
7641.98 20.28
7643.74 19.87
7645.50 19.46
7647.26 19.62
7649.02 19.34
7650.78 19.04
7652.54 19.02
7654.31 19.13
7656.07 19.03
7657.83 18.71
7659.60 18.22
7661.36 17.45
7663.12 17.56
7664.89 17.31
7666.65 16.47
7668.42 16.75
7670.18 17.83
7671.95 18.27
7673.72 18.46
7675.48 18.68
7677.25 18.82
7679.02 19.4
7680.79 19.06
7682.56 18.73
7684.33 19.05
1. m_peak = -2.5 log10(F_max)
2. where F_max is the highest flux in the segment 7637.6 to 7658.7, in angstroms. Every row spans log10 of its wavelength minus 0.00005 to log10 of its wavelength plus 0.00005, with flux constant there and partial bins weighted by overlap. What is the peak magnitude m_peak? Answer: -3.29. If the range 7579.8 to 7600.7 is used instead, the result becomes -3.23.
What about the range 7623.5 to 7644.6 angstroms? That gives -3.30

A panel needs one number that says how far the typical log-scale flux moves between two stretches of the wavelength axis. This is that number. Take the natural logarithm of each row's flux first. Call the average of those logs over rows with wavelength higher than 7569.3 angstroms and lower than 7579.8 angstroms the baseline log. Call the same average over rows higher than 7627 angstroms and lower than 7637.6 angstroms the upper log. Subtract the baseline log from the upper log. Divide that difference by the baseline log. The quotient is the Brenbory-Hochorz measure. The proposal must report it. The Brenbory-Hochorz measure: 0.011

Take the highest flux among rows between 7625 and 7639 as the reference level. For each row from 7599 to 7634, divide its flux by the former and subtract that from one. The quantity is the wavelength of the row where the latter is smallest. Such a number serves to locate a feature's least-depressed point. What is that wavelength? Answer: 7633.19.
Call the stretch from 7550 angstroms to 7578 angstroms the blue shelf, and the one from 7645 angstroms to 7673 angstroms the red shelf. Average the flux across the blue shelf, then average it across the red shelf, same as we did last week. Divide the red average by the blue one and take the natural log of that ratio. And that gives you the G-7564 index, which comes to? -0.04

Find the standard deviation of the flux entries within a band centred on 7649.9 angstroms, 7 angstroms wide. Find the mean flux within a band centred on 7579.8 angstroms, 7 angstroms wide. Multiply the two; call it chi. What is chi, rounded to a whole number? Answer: 5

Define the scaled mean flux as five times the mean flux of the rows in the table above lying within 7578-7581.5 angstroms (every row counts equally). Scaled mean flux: 96.0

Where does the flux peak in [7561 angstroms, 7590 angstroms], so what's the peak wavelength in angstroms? 7570.17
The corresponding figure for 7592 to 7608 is 7592.87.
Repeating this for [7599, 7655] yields 7636.70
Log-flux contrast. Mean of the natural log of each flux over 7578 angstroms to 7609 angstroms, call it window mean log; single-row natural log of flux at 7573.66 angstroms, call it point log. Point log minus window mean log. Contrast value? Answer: 0.039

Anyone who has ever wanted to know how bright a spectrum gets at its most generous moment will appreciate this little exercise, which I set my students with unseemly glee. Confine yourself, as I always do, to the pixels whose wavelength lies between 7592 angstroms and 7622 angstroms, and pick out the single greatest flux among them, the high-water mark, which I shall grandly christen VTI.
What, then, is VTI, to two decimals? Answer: 19.59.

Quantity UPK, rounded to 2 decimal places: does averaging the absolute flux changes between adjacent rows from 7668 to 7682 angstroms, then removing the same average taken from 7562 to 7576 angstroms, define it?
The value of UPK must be 0.20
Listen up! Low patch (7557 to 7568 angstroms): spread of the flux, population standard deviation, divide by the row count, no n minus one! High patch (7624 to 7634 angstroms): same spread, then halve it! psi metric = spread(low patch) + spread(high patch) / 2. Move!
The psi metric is 0.49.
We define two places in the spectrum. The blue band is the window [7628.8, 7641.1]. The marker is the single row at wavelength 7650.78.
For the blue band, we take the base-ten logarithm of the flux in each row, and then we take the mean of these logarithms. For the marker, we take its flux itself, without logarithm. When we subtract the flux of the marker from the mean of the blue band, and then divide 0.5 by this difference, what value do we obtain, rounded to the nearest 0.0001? -0.0282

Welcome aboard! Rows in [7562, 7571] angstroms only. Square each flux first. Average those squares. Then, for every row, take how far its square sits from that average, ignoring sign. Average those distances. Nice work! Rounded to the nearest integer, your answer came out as 11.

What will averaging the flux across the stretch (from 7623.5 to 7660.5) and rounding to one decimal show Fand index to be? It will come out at 19.5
